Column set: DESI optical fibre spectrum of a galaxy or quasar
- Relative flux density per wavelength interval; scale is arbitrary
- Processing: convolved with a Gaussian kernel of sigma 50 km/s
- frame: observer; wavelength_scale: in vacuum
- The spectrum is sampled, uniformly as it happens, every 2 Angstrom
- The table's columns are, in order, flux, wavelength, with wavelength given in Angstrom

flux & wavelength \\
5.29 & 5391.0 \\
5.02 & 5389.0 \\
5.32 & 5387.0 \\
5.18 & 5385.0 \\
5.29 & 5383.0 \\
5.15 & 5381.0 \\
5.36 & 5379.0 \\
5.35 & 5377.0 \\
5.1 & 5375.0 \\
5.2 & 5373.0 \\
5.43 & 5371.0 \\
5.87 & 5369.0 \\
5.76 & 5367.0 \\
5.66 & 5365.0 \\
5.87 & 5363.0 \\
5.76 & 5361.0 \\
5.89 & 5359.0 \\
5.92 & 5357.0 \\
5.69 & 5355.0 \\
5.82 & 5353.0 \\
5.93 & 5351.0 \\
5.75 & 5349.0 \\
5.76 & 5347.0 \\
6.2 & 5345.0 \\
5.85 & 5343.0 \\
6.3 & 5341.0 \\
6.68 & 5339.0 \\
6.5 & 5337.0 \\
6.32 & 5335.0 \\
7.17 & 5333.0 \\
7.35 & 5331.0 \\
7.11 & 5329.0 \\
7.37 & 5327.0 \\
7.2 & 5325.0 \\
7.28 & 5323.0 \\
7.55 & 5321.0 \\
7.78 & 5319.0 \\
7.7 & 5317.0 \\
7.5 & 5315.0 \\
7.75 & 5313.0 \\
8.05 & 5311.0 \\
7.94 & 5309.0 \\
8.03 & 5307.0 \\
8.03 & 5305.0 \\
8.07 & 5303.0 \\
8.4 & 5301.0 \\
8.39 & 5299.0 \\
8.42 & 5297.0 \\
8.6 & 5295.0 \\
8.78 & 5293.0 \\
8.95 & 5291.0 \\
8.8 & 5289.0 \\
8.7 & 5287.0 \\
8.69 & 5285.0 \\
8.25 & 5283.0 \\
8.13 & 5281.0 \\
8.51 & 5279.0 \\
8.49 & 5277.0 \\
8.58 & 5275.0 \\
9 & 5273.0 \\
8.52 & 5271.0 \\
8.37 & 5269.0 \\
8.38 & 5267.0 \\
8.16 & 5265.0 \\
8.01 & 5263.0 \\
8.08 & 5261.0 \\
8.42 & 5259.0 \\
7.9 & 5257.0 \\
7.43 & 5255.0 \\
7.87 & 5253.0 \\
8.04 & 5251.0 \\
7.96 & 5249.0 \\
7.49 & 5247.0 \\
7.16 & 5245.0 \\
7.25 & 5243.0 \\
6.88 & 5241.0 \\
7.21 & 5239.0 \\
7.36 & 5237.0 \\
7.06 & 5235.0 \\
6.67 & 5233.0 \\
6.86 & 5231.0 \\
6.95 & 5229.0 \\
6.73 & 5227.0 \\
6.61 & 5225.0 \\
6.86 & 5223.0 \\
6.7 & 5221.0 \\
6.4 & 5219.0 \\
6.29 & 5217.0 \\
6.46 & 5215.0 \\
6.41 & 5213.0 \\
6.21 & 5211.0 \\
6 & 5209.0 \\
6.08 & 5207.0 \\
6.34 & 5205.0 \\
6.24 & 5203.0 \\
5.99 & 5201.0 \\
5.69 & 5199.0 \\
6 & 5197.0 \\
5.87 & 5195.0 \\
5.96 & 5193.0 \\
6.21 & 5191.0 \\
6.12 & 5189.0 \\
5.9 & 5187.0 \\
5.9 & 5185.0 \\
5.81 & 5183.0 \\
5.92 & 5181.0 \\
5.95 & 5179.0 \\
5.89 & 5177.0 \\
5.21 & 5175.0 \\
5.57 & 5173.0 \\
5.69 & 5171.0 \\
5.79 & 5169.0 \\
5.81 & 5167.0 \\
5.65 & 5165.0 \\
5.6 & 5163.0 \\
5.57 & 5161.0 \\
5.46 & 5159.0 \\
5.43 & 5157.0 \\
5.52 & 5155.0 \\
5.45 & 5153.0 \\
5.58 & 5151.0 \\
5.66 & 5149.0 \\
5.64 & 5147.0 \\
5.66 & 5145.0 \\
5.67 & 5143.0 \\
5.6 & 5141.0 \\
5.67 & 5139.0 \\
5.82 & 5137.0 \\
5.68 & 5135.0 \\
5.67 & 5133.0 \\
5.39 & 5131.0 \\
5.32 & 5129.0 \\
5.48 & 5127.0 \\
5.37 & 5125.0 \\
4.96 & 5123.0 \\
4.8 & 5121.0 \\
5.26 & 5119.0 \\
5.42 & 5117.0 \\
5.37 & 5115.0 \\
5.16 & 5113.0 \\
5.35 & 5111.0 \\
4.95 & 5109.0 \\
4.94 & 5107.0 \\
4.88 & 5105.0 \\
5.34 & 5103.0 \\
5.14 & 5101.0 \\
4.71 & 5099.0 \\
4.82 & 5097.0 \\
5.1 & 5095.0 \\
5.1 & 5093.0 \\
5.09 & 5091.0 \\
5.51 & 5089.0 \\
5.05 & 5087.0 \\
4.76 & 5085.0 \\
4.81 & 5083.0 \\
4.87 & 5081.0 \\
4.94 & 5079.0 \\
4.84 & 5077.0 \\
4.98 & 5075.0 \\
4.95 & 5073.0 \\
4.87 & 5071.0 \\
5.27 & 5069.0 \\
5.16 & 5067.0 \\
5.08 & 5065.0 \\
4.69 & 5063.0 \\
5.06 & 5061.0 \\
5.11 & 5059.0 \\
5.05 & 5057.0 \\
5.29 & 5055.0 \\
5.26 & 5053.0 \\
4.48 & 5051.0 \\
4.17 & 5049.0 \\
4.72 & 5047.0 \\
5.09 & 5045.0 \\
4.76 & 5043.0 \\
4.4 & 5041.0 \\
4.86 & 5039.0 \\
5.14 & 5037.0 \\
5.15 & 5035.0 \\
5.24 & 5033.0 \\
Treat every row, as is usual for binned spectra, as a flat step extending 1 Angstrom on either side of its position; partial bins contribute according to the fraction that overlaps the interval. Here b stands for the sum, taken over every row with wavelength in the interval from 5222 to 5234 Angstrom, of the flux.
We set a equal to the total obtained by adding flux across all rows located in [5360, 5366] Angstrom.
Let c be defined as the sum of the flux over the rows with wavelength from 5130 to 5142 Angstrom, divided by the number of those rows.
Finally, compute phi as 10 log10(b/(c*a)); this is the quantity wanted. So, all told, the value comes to -4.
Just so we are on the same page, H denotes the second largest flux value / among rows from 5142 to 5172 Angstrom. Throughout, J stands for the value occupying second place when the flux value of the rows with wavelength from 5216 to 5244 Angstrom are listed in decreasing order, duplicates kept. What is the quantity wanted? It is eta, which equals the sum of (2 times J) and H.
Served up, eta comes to 20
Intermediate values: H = 5.79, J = 7.25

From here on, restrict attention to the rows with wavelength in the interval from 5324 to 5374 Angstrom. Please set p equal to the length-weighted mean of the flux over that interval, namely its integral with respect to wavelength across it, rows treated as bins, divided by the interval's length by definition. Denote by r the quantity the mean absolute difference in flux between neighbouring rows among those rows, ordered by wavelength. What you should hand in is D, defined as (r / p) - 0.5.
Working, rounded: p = 6.2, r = 0.24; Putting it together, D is -0.462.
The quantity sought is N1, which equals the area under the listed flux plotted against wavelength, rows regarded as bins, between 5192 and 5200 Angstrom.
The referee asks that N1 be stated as 47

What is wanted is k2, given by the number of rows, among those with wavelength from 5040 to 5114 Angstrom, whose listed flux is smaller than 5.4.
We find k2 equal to 36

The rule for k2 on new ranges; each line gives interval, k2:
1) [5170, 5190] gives 1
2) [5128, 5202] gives 3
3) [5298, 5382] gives 5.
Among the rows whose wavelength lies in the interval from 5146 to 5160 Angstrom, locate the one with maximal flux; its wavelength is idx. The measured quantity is 5149.0 Angstrom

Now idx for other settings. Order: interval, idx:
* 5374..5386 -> 5379.0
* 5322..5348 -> 5327.0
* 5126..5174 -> 5137.0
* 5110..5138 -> 5137.0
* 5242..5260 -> 5259.0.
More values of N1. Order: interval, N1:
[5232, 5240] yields 57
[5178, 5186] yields 47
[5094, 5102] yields 40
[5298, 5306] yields 66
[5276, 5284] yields 67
